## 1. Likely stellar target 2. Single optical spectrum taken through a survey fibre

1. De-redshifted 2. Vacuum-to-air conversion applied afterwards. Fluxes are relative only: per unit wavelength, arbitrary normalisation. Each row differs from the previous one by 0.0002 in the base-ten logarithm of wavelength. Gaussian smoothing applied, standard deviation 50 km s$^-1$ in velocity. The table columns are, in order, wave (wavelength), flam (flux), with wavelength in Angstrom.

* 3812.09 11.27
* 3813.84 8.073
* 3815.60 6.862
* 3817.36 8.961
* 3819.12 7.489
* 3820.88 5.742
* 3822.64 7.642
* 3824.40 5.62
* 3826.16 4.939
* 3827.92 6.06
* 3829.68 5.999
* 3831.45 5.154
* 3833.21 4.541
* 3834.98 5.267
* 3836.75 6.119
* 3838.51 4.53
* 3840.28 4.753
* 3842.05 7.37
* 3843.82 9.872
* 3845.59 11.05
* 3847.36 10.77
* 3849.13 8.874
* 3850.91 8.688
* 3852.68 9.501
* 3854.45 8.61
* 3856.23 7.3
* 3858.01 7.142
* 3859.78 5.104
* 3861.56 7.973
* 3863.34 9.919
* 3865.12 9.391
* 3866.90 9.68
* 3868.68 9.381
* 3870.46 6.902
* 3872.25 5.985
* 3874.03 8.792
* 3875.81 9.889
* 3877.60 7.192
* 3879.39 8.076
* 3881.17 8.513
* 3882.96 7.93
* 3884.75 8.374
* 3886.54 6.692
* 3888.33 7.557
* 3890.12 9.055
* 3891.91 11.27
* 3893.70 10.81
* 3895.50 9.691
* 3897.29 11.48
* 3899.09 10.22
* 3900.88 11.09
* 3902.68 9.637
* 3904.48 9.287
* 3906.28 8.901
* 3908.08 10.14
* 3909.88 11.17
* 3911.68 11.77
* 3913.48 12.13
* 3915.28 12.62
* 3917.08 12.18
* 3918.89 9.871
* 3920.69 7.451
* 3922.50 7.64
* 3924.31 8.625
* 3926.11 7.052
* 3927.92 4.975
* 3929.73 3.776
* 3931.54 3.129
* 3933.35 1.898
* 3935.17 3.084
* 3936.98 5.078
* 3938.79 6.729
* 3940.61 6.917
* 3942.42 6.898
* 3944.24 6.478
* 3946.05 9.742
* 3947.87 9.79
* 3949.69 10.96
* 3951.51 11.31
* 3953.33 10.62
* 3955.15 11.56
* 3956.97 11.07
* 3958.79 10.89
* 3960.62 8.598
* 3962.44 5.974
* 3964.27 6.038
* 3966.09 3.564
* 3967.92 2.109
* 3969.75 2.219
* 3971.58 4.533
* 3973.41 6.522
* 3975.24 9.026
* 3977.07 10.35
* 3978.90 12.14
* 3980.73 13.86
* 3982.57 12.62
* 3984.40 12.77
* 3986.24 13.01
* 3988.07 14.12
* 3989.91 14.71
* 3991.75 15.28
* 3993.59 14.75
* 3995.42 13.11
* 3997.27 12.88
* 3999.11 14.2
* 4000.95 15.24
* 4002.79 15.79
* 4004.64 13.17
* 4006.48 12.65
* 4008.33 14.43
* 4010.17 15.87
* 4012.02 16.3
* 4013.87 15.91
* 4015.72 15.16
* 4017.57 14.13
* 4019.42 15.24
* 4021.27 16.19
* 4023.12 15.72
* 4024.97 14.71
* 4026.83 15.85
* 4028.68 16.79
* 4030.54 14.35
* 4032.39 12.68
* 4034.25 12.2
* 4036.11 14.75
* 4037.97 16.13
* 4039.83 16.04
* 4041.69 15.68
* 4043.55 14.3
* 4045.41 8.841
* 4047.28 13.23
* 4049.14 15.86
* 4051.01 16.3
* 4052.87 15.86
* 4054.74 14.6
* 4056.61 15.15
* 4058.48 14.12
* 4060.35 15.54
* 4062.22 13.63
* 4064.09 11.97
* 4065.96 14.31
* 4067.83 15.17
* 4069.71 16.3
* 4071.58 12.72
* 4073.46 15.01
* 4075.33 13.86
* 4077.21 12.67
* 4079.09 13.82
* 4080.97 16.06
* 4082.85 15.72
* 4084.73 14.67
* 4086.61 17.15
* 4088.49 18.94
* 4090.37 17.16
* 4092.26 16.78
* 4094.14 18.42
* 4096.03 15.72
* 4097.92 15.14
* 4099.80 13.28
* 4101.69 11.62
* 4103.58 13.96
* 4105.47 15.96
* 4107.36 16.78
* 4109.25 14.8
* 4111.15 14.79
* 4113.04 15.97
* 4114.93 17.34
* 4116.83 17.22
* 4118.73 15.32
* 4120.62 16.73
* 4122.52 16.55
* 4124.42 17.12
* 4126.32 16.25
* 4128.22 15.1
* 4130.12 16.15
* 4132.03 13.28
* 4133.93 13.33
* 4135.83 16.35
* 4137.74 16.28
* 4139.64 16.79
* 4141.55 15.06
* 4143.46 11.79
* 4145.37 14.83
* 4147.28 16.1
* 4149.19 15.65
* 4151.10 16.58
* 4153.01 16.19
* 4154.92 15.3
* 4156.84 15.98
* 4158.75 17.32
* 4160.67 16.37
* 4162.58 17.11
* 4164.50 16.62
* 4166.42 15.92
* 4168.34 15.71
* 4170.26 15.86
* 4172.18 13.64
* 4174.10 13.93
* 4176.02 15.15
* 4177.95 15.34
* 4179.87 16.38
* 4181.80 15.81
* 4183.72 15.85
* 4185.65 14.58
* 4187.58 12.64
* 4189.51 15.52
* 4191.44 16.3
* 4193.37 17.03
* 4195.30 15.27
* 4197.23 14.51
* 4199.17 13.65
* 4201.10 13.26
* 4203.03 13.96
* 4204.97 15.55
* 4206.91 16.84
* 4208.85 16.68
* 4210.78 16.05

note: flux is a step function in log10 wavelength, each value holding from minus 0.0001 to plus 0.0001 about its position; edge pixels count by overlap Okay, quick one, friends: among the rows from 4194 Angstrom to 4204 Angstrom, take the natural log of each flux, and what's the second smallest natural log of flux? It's 2.61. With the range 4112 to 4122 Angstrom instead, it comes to 2.77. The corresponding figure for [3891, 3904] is 2.27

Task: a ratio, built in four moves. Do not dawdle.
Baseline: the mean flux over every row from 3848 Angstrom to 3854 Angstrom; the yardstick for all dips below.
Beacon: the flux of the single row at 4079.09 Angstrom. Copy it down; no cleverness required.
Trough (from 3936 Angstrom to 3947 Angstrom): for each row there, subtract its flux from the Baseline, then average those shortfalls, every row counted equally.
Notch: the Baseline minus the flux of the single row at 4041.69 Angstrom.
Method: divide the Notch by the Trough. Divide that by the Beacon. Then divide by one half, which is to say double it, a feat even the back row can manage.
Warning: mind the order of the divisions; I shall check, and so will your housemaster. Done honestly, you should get -0.5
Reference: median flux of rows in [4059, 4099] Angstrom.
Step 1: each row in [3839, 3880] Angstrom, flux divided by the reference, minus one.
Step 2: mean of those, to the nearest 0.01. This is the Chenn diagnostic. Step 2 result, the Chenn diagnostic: -0.45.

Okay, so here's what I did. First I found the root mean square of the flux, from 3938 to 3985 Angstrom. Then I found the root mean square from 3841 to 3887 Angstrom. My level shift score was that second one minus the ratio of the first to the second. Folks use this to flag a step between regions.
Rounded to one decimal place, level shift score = 7.5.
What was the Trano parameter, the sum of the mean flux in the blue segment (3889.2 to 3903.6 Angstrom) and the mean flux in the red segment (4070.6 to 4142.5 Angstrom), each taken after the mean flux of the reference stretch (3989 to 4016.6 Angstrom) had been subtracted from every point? -3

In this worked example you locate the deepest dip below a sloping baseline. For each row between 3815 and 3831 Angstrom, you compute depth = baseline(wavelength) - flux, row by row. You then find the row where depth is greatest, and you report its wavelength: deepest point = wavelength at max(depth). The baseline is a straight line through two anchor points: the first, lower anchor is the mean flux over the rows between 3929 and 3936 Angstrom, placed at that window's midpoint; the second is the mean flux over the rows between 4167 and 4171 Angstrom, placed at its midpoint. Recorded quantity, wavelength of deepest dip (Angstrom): 3826.16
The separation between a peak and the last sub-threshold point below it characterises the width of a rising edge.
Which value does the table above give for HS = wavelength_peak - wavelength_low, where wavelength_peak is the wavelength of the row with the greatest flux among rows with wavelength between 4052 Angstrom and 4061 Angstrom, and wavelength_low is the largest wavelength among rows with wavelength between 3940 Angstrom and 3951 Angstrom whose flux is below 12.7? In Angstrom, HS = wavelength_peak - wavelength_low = 103.2 Angstrom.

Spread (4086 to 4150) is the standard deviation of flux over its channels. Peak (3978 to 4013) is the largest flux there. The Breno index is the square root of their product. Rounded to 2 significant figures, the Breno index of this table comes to 5.2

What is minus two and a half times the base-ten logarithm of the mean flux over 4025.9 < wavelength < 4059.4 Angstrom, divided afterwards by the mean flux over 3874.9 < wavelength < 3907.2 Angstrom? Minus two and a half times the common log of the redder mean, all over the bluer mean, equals -0.32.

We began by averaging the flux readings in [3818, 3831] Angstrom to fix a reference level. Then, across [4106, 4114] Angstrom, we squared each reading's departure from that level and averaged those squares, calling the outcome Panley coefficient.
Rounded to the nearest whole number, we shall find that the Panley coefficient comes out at 89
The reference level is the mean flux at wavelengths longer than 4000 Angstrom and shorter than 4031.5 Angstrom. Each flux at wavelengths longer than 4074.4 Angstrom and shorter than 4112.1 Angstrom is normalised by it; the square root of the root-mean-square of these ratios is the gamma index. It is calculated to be 1.01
